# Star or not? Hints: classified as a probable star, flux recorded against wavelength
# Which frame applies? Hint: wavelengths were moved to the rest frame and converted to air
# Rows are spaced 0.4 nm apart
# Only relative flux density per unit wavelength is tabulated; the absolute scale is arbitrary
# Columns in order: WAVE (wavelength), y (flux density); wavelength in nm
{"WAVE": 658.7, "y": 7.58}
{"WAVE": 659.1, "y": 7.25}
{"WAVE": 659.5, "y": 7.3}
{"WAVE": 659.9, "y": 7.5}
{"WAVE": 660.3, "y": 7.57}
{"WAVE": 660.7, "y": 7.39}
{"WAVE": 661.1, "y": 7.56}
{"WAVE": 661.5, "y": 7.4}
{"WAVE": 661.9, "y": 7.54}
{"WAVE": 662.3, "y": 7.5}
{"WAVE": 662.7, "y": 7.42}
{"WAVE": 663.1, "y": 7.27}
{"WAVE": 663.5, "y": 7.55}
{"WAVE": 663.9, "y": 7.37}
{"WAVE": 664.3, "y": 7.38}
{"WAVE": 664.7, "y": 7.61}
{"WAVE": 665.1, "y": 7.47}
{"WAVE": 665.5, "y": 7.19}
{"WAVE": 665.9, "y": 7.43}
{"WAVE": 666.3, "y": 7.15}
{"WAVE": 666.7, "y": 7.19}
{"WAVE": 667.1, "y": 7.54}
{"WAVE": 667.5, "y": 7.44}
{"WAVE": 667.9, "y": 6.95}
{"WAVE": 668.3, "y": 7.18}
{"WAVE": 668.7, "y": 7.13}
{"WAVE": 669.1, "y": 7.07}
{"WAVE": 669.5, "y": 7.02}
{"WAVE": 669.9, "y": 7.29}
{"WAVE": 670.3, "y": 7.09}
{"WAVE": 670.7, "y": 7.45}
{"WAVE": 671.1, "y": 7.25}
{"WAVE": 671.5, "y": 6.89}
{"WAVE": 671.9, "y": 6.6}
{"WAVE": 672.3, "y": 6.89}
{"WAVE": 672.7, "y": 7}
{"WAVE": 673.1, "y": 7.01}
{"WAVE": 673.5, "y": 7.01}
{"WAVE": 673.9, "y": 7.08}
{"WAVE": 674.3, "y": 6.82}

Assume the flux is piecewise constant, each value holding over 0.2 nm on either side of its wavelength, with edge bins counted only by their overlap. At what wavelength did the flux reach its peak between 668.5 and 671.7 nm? 670.7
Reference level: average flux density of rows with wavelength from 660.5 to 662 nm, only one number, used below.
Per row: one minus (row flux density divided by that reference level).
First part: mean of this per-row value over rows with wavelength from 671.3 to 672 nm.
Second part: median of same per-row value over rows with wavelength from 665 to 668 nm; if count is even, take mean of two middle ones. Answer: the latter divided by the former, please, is 0.22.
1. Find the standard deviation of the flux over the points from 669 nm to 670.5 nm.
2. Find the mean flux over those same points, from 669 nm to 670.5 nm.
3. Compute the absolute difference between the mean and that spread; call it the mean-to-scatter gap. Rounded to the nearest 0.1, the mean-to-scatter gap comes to 7.0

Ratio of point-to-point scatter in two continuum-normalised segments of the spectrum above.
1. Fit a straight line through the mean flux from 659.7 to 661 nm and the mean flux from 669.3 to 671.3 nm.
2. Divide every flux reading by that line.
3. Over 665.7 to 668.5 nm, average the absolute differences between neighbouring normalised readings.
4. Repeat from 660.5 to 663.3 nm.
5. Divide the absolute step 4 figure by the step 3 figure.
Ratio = 0.5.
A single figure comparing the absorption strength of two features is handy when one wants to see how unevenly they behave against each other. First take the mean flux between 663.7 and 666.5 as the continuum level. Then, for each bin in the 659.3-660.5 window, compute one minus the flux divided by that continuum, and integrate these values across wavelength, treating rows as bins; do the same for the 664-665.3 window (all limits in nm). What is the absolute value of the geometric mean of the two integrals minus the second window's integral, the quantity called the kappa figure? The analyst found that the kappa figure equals 0.0349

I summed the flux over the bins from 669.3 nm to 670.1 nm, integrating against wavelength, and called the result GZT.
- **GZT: 5.72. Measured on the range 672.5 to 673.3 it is 5.60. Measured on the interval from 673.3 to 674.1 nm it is 5.64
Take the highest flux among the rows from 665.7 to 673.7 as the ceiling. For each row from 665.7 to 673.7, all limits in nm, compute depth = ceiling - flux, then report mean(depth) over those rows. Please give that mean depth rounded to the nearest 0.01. 0.41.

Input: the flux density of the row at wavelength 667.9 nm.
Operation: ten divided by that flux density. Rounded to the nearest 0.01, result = 1.44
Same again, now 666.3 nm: 1.40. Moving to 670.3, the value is 1.41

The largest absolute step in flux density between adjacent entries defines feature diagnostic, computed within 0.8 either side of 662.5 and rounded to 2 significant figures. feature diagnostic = 0.15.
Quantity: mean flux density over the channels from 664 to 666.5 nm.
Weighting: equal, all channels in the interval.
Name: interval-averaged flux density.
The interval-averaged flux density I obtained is 7.37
